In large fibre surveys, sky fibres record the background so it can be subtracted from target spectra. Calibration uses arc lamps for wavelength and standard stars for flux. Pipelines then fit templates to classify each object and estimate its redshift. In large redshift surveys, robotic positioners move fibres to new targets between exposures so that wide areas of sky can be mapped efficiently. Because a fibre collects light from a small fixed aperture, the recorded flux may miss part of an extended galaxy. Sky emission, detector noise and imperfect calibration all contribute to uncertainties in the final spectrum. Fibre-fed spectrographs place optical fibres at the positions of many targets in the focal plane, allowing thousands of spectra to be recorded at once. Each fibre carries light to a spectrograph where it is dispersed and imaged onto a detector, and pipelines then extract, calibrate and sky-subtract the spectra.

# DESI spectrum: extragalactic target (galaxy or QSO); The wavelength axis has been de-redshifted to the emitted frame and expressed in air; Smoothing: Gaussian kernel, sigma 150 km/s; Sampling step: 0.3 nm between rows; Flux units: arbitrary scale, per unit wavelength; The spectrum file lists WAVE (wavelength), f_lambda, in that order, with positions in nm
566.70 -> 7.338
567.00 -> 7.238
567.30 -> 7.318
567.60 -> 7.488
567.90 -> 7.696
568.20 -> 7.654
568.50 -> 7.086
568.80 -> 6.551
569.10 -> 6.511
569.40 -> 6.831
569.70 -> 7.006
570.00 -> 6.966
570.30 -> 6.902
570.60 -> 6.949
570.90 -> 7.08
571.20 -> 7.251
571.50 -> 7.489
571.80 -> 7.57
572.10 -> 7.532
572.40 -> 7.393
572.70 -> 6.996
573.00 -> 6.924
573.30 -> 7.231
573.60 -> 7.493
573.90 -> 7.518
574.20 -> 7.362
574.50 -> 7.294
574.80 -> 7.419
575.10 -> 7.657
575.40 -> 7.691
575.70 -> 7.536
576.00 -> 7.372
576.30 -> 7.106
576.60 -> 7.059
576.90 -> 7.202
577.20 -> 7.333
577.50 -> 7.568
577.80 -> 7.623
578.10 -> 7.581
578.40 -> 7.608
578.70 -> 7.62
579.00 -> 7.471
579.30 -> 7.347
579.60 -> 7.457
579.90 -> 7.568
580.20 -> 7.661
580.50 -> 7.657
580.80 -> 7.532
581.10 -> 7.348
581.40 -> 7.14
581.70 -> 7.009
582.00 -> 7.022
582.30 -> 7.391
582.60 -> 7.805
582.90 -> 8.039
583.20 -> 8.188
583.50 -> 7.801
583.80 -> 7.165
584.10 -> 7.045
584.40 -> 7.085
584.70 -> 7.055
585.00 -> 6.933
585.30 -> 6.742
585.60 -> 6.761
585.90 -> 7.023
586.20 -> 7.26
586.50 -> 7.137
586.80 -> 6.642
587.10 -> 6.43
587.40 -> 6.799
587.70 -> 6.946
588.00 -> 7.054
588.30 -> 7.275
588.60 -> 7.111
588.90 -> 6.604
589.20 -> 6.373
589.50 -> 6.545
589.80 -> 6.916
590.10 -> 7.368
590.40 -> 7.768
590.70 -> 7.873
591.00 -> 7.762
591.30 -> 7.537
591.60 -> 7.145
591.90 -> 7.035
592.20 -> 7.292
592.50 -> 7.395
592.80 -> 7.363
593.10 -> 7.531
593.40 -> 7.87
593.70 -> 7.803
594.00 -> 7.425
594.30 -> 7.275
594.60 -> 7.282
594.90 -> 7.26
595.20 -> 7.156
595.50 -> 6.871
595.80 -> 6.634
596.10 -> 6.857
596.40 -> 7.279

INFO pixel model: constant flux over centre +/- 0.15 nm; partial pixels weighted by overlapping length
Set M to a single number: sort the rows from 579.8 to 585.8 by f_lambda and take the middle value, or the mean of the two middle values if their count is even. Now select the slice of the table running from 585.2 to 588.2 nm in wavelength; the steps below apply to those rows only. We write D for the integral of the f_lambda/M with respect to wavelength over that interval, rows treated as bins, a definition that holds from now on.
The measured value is 2.85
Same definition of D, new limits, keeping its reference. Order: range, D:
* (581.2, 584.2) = 3.09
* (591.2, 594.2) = 3.07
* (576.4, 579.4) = 3.07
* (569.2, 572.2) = 2.95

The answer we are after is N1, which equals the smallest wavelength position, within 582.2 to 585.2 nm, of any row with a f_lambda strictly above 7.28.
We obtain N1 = 582.30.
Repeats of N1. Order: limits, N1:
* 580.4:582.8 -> 580.50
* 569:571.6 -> 571.50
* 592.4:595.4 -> 592.50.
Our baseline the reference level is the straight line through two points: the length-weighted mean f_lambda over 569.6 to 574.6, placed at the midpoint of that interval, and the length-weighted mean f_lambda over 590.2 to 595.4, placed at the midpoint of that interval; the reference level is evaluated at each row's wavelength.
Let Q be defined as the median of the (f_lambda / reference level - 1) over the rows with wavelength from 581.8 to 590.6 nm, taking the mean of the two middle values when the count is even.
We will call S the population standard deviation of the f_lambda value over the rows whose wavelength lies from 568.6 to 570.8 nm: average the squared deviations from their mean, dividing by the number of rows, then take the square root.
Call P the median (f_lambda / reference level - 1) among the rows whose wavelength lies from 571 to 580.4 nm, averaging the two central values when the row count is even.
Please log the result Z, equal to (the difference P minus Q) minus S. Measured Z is -0.12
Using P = 0.023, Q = -0.04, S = 0.188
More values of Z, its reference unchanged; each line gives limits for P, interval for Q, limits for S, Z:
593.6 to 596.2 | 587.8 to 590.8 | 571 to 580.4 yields -0.19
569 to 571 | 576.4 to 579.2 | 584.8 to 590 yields -0.34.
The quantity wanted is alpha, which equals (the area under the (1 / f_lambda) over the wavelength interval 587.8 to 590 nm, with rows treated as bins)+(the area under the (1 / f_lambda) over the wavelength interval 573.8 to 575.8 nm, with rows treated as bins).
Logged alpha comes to 0.589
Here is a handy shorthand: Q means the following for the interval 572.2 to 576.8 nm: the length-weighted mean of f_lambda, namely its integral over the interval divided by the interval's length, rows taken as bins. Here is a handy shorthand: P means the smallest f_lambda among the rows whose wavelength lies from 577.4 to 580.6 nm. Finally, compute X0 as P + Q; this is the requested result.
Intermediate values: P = 7.347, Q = 7.34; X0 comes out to 14.7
